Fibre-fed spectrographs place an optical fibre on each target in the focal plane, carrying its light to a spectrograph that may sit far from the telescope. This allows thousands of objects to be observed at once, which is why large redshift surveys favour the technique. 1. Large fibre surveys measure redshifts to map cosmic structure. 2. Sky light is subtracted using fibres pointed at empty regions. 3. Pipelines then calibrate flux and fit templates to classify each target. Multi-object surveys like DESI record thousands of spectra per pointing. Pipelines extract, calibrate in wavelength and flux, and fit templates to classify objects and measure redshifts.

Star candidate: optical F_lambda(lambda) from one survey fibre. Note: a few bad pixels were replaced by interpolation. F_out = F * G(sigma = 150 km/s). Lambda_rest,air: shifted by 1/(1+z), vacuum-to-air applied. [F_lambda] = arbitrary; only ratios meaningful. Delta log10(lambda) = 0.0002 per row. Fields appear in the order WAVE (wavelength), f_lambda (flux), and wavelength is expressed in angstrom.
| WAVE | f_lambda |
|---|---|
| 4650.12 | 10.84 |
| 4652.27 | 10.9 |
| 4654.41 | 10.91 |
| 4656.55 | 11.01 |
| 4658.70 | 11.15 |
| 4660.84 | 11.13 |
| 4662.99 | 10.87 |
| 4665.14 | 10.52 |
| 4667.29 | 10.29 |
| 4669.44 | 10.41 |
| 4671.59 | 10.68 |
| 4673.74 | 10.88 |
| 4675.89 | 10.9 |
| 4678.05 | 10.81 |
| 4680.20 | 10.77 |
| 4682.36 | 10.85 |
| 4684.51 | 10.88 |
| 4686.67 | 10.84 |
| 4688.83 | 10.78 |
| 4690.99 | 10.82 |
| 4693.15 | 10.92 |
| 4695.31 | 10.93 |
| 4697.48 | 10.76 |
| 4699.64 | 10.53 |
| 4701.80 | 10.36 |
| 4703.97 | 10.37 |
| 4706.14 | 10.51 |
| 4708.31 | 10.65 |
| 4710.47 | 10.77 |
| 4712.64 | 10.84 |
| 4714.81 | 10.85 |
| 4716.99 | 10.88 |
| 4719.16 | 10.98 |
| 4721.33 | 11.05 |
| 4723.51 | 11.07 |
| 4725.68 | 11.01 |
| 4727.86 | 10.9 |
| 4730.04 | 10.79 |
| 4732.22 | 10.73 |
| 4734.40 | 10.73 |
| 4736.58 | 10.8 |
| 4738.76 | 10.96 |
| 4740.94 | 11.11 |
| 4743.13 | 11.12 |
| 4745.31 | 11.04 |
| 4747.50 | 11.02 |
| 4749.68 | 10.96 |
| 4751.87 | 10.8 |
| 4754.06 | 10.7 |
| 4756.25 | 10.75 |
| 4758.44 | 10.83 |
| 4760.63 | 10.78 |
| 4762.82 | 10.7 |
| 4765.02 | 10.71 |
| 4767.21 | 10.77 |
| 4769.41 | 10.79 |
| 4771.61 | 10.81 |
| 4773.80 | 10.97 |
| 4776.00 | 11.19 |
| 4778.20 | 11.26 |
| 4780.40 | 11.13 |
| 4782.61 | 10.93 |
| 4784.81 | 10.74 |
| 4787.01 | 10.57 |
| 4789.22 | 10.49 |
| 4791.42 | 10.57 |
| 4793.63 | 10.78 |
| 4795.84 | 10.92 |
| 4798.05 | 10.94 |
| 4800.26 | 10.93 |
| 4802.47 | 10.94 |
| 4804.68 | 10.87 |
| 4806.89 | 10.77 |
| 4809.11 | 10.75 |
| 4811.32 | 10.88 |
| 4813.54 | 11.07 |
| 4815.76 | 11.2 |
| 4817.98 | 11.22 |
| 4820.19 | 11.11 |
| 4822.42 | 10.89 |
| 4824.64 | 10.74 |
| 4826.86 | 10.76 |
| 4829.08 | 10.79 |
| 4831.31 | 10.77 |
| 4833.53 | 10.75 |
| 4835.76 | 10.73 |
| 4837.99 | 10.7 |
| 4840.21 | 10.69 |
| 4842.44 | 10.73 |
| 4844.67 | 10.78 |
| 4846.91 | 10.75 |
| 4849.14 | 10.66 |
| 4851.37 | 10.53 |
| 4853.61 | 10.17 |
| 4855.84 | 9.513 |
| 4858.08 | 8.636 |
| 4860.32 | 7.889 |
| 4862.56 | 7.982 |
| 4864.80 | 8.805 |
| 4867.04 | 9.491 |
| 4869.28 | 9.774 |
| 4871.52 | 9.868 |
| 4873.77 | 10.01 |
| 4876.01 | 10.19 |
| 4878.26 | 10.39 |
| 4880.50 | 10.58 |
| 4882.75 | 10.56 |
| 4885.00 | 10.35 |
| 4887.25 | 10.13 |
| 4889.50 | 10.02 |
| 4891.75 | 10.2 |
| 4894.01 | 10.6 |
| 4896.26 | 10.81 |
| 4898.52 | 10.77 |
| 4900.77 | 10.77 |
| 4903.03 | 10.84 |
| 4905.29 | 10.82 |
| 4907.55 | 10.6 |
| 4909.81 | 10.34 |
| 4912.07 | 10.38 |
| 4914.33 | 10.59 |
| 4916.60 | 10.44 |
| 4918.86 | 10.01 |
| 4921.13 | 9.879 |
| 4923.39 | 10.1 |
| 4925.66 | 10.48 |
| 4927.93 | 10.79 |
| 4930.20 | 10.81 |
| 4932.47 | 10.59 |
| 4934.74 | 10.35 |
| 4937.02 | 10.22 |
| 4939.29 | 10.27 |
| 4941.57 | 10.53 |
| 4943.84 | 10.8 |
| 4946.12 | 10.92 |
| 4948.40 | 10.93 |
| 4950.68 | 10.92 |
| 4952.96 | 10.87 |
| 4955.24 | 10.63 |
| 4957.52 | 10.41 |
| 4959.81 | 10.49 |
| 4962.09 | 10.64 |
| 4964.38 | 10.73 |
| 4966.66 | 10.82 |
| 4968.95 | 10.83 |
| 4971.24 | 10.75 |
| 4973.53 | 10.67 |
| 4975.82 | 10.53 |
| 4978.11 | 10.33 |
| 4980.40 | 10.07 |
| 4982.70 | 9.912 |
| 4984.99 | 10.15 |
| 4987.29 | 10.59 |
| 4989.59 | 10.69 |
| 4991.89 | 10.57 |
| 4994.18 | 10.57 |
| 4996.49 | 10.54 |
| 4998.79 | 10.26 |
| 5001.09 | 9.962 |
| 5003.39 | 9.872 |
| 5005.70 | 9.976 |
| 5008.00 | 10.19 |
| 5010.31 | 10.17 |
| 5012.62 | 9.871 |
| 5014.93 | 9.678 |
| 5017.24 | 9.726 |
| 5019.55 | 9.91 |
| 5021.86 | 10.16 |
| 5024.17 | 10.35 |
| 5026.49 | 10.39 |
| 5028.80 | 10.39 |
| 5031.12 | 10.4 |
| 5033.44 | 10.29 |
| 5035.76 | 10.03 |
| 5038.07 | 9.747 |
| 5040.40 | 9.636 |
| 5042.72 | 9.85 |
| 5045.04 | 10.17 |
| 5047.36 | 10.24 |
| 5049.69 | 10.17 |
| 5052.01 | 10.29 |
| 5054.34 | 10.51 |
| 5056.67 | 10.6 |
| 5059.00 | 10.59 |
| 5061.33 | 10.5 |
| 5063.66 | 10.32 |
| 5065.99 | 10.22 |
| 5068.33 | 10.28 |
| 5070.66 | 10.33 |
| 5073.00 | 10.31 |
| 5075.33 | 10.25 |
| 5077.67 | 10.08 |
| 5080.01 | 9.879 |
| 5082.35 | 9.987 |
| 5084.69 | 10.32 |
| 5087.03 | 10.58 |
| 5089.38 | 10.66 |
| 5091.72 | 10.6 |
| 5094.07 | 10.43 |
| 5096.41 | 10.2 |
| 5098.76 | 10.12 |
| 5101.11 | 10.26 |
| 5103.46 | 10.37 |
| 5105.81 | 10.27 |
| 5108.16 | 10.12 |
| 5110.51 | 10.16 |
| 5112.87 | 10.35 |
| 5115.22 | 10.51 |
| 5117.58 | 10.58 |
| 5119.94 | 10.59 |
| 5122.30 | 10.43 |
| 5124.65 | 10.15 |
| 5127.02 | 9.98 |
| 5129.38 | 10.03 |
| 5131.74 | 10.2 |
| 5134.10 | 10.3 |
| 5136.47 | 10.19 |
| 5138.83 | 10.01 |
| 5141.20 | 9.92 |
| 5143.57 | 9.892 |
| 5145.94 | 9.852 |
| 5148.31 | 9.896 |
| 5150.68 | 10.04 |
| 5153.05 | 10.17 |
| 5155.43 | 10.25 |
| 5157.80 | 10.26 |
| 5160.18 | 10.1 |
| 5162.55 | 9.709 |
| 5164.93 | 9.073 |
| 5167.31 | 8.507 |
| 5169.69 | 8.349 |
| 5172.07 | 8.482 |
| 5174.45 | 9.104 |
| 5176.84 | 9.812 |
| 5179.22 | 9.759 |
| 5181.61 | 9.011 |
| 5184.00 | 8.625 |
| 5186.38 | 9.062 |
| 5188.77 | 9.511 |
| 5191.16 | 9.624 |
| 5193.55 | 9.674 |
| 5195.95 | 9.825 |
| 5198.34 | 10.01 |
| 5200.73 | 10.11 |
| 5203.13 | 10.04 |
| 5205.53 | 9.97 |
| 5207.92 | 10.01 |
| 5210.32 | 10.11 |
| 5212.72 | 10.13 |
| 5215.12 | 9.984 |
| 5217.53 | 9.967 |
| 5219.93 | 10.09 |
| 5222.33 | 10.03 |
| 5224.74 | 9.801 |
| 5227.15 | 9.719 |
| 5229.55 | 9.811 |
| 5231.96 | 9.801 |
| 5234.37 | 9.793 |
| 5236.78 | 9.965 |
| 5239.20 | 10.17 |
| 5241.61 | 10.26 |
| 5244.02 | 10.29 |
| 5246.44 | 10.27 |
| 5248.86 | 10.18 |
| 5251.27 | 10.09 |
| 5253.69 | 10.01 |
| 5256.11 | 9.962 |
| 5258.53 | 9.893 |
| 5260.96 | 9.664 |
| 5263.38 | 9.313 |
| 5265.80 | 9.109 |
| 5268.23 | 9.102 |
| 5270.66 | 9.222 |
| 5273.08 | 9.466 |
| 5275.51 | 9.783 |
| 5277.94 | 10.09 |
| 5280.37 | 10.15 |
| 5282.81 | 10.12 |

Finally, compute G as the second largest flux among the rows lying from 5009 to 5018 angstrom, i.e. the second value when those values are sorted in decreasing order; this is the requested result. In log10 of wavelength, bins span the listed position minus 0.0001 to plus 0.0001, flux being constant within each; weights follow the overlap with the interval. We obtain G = 9.871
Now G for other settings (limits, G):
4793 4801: 10.93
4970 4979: 10.67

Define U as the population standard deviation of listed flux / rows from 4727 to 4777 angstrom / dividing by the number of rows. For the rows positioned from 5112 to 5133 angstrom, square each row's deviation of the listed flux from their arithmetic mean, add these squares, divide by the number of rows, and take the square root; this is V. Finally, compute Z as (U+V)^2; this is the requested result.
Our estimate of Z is 0.13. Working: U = 0.15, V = 0.22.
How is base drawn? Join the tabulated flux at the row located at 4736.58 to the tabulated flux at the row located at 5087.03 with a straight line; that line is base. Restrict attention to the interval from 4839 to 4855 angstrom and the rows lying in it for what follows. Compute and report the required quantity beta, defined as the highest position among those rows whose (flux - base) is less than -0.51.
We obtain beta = 4853.61 angstrom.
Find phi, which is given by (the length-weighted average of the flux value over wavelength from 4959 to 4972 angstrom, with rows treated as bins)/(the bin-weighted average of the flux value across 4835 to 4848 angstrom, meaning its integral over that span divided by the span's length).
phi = 1.00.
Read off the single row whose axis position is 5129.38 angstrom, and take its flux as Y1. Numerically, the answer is 10.03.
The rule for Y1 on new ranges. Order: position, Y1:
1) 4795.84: 10.92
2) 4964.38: 10.73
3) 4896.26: 10.81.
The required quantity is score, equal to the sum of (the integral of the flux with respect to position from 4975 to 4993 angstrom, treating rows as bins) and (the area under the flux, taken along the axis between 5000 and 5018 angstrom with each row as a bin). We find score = 365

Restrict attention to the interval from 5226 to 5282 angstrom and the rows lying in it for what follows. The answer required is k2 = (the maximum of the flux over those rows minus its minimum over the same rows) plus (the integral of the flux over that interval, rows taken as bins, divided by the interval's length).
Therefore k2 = 11.0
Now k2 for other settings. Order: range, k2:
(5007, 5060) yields 11.1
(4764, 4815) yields 11.6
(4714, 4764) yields 11.3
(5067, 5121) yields 11.1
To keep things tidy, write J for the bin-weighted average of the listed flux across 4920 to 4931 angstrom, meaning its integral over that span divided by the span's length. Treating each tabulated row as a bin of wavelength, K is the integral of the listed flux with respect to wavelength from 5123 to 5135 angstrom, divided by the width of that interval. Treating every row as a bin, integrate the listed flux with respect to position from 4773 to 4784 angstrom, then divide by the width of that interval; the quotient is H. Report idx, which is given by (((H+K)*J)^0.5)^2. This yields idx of 221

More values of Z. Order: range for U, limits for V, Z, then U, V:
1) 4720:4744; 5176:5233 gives 0.27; 0.14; 0.37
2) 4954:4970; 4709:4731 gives 0.06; 0.15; 0.10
